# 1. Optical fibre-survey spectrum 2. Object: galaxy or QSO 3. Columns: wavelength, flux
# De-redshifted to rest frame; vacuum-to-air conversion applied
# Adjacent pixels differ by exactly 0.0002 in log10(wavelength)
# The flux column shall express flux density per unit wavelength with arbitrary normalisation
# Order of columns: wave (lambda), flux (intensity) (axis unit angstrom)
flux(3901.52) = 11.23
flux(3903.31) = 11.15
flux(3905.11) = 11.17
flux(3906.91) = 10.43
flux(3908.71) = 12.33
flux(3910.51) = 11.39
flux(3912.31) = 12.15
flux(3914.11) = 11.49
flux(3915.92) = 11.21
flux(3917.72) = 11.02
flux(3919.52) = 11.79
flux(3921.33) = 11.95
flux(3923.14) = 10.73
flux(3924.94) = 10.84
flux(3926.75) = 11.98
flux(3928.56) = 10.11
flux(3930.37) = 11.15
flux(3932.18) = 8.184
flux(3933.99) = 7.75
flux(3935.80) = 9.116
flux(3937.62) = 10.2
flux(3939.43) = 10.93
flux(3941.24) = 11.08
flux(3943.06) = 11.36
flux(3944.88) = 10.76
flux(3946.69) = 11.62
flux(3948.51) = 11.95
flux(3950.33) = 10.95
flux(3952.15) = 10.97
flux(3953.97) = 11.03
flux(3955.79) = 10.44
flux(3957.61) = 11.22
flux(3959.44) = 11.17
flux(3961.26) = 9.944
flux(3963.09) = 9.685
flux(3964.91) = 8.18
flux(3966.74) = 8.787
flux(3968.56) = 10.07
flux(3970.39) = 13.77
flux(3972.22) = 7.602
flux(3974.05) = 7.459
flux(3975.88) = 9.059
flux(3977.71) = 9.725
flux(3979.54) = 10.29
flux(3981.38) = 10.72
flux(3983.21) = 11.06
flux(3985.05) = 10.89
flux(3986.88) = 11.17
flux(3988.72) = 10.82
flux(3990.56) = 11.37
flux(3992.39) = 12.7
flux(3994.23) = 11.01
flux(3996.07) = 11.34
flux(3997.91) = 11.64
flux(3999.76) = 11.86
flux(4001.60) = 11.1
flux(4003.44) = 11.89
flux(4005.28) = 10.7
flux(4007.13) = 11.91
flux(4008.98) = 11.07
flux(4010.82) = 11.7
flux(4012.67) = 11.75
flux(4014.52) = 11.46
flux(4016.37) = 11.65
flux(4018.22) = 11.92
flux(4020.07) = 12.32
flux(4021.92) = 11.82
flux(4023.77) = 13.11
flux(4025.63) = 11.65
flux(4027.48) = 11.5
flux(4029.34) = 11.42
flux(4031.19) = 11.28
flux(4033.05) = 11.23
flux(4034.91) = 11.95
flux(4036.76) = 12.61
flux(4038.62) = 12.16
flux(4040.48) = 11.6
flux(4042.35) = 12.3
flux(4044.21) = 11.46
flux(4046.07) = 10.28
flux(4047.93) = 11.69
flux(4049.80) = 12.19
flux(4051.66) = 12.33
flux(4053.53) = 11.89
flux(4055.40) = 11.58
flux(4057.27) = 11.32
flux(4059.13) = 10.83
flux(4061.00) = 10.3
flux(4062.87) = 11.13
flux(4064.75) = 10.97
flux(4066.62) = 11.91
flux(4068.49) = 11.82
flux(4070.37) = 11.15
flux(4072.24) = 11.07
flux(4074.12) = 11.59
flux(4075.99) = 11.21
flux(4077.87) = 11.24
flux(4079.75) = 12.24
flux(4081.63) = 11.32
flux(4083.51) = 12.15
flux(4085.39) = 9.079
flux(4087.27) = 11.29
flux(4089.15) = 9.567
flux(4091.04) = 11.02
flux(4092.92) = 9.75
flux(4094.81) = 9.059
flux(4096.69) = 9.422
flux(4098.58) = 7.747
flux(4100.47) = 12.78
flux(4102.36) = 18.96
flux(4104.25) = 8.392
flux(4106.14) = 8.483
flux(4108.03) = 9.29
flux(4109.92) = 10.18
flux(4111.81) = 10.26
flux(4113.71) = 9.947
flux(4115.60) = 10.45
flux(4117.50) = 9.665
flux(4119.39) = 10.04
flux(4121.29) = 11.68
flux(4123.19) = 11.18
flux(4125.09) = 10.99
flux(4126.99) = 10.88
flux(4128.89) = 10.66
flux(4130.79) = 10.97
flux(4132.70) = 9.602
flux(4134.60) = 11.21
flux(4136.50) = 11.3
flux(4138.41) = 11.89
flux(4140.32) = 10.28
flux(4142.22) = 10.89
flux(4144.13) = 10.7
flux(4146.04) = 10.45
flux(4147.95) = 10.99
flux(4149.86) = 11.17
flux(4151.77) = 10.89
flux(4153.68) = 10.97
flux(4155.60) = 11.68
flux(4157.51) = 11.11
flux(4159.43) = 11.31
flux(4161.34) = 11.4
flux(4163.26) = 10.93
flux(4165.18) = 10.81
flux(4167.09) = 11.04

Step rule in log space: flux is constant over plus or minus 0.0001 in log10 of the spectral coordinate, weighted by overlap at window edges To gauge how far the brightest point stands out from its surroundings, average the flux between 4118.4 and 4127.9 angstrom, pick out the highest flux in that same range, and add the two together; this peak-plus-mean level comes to 22.6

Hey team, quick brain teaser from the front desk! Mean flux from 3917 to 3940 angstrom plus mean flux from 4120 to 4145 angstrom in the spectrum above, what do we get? 21.4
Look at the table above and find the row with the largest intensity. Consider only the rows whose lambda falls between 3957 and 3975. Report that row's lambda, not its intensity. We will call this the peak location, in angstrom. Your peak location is 3970.39 angstrom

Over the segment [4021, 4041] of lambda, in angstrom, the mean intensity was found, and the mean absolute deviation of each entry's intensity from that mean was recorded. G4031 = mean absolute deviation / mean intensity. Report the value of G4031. 0.037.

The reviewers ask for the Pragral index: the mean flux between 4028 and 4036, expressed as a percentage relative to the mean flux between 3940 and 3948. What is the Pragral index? 102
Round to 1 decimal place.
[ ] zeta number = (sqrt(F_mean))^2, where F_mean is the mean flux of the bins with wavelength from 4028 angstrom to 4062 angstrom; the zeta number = 11.6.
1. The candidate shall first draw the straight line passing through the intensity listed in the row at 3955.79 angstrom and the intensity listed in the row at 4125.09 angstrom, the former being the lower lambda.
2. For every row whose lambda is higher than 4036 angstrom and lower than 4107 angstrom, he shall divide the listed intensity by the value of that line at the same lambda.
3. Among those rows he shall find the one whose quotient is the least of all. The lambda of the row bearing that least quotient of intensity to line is 4098.58 angstrom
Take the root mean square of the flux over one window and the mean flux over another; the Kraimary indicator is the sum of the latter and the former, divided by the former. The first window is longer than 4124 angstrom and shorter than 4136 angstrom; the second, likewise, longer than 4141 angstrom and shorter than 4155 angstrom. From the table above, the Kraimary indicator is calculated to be 2.01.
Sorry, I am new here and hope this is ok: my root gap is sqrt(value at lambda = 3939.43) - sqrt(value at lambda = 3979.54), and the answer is 0.10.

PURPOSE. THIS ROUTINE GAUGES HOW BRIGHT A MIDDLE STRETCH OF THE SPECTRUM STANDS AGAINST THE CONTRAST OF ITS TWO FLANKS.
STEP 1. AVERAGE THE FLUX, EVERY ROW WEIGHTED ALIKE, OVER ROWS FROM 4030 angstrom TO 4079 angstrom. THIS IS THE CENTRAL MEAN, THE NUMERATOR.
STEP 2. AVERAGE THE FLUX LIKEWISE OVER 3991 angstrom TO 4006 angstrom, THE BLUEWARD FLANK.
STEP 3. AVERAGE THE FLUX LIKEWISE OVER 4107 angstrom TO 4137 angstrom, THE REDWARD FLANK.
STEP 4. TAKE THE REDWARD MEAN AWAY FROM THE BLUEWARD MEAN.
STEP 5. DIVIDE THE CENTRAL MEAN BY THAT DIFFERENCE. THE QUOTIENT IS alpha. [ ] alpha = 11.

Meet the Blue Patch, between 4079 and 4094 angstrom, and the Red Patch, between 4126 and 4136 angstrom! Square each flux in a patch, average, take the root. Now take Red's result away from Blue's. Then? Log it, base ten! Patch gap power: -0.7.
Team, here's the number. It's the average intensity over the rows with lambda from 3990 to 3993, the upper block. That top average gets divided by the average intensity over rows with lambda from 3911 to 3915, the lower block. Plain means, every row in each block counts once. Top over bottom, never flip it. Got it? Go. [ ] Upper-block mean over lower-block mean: 1.02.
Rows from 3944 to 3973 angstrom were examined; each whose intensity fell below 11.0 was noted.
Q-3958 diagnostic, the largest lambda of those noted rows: 3972.22 angstrom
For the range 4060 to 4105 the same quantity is 4104.25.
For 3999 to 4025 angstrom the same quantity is 4005.28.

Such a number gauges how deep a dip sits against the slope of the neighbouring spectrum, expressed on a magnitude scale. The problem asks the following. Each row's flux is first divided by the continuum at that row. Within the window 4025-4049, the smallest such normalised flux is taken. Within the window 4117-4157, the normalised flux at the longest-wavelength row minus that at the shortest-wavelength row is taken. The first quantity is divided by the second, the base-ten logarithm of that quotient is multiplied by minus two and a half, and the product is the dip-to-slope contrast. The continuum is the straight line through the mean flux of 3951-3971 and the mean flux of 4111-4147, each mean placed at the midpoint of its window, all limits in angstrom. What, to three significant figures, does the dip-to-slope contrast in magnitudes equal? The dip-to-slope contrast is -1.81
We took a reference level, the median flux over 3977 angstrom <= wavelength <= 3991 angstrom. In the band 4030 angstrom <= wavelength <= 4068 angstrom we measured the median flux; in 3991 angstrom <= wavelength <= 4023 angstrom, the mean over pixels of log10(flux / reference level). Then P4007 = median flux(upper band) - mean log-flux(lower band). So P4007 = 11.6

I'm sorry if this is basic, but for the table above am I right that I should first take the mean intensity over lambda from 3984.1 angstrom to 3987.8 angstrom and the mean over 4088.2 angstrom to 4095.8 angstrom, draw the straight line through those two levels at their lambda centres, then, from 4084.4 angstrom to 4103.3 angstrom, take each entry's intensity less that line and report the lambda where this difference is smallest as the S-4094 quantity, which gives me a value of 4098.58 angstrom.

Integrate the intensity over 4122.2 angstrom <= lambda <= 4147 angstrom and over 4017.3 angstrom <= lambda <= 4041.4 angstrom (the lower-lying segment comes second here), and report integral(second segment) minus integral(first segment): 18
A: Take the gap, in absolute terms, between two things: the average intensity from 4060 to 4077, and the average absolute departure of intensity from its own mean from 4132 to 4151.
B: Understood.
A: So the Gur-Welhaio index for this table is 10.8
